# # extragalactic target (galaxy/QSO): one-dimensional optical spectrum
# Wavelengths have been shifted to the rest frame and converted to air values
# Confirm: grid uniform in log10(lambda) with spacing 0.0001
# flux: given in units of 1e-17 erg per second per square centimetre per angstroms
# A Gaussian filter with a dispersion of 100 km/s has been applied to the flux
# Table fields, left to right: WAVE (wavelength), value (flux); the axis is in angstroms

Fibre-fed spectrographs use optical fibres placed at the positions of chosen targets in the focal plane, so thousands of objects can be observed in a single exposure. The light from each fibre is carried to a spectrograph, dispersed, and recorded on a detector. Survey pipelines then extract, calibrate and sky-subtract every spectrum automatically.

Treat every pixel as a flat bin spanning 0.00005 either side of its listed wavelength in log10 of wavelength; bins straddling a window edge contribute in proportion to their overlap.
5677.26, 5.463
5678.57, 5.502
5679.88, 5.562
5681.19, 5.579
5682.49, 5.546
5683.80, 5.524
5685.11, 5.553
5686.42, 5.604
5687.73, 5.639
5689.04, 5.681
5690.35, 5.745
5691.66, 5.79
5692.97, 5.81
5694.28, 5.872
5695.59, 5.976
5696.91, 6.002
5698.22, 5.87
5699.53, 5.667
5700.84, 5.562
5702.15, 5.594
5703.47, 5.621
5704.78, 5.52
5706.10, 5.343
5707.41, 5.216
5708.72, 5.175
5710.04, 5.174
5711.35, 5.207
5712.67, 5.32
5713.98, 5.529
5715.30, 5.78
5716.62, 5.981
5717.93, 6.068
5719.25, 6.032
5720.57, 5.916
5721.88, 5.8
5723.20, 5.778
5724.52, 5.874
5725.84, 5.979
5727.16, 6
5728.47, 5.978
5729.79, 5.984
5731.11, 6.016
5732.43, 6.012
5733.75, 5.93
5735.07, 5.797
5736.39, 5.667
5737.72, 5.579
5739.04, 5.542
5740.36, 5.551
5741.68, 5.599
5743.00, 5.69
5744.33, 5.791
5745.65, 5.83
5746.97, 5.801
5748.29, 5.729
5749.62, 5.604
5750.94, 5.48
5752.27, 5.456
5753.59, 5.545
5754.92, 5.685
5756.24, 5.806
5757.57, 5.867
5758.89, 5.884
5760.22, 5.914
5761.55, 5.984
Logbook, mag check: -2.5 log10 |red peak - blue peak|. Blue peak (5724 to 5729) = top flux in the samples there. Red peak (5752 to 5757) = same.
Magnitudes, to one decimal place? 1.8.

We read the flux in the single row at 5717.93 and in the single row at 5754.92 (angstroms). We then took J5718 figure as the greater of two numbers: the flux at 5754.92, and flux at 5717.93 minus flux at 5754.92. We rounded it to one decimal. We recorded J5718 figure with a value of 5.7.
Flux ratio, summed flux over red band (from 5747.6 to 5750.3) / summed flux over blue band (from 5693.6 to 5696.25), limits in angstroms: 0.957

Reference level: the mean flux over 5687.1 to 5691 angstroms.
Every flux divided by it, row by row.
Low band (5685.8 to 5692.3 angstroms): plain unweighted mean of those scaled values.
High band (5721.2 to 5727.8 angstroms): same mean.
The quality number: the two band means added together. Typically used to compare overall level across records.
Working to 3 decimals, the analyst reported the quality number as 2.035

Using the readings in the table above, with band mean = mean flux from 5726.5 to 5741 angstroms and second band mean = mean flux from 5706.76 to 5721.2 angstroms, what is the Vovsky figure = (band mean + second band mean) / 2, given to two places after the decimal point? 5.70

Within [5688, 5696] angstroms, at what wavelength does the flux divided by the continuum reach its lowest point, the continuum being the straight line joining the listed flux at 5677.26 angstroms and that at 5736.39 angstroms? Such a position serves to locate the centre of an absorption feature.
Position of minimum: 5689.04 angstroms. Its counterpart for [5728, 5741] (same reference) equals 5739.04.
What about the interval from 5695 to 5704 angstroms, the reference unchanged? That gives 5700.84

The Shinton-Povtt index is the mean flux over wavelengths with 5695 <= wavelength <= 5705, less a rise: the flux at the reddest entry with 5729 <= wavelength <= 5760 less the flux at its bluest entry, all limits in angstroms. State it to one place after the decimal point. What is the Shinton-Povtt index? 5.8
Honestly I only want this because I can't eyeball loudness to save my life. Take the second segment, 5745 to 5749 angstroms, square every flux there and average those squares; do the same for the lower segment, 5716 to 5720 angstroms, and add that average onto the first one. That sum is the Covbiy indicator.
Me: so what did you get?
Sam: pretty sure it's 70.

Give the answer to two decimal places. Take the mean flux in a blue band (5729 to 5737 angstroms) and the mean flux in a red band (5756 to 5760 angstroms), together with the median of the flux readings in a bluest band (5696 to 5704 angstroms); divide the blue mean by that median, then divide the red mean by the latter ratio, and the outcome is 5.60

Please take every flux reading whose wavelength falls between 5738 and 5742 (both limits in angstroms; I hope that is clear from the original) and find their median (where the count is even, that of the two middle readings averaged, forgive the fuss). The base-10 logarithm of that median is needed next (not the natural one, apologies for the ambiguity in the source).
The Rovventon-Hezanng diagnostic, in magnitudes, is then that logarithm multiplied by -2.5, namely -1.86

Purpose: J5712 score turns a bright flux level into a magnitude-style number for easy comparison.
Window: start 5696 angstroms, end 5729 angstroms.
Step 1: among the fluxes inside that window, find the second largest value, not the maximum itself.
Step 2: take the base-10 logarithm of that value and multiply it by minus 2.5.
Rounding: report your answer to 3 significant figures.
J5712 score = -1.95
